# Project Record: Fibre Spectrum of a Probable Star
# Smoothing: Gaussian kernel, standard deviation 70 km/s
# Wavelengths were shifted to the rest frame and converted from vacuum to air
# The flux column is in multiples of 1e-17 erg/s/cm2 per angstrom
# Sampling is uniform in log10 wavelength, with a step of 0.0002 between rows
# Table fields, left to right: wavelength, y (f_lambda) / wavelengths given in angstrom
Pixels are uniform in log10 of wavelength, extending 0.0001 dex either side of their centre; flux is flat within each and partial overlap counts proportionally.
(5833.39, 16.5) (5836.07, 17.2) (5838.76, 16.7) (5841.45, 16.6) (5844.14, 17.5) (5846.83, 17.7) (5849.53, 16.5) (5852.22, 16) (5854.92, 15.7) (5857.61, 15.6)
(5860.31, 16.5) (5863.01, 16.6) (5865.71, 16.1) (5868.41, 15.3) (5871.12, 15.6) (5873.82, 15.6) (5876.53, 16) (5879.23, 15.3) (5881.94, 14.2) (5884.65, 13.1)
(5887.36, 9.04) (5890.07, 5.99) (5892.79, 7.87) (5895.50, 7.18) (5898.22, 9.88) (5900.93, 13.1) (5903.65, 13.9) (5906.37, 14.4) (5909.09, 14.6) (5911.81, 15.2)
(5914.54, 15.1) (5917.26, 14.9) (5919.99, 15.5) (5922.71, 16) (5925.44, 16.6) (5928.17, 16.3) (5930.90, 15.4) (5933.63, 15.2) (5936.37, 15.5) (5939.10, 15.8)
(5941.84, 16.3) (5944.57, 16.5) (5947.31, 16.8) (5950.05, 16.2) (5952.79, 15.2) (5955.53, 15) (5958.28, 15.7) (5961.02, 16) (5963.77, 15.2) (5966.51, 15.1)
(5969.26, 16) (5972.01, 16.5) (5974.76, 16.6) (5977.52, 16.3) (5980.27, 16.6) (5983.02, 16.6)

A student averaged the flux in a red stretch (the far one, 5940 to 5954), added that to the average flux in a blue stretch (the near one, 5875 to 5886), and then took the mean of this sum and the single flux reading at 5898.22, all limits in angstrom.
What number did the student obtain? 20.4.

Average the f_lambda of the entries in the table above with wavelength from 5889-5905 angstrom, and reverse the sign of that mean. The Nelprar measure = -9.7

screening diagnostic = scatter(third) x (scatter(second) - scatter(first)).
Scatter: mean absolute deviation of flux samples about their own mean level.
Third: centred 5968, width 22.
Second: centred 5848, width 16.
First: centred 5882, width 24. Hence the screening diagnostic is -1.2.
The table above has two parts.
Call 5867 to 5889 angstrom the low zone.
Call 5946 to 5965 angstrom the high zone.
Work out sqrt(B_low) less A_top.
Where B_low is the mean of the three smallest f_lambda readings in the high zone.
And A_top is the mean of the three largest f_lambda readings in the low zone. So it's -11.8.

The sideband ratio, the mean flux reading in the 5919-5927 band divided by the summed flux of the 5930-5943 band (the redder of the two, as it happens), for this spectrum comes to 0.21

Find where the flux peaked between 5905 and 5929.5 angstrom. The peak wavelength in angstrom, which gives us 5925.44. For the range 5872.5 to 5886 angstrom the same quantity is 5876.53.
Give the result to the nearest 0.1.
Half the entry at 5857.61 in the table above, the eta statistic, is 7.8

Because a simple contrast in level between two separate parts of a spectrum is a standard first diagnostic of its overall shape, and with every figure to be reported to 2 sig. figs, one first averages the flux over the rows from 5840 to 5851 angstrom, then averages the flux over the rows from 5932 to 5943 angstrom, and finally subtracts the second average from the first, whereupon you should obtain 1.4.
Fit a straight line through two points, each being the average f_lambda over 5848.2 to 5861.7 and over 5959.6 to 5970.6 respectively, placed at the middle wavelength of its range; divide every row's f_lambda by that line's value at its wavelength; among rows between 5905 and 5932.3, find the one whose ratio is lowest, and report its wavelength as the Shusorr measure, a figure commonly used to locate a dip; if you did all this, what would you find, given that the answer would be 5906.37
